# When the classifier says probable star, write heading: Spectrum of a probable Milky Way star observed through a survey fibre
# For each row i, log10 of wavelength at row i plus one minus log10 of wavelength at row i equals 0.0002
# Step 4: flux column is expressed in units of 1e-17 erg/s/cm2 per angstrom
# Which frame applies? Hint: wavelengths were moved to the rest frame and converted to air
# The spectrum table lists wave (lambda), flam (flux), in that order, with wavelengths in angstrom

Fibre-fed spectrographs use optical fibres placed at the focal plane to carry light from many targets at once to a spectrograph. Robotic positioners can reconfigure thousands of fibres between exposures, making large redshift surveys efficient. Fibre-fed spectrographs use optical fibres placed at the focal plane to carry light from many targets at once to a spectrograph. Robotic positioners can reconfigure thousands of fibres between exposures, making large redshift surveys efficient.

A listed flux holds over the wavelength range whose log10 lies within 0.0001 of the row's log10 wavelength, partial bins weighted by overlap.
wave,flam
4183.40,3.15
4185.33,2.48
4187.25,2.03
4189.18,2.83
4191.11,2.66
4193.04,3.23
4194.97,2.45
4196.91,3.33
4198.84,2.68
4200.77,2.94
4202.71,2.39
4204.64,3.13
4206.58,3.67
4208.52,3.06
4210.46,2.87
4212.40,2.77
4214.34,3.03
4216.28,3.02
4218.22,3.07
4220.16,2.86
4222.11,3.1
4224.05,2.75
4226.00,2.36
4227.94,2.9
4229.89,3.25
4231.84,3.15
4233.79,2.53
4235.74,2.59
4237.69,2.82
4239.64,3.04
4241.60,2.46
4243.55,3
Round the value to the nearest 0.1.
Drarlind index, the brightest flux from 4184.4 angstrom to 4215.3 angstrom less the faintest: 1.6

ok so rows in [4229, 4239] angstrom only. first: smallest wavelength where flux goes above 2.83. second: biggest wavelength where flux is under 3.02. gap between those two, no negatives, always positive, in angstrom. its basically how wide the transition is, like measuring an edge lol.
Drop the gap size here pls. 7.8 angstrom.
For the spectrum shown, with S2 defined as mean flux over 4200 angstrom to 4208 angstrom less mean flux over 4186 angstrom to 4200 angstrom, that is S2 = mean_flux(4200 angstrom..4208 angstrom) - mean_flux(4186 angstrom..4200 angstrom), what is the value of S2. 0.29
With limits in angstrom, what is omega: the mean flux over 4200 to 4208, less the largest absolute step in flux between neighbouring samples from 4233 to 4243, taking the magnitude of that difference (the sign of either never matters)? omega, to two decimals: 2.45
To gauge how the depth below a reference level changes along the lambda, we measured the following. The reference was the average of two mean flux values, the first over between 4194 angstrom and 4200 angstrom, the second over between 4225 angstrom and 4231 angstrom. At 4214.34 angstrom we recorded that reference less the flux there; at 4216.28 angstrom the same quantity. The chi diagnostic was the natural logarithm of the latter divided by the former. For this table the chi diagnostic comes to -0.1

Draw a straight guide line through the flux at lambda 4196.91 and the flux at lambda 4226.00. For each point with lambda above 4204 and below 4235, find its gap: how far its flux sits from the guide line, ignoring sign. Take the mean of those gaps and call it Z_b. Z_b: 0.39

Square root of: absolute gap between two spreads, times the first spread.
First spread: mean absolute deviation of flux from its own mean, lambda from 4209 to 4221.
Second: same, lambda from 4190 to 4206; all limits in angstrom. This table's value 0.14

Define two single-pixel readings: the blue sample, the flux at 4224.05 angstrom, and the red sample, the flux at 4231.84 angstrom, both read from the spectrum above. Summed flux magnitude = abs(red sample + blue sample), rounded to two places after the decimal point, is 5.90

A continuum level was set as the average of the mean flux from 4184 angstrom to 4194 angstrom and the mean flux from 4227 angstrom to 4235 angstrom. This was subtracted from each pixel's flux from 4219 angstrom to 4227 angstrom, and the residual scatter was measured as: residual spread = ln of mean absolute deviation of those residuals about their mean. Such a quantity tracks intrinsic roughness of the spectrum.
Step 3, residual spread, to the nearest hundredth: -1.55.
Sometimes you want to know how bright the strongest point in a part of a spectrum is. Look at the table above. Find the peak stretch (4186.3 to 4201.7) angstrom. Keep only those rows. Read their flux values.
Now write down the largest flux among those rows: 3.33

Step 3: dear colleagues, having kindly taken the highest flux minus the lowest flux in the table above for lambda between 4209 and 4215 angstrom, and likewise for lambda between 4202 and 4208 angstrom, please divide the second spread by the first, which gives 4.9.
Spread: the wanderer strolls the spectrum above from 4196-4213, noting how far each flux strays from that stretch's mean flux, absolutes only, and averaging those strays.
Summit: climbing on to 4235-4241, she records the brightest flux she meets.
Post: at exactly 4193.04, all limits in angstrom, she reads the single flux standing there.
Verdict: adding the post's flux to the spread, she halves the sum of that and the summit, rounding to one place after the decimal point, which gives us 3.3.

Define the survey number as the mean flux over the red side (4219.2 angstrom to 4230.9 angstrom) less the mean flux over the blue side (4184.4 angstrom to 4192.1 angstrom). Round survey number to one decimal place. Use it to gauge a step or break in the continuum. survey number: 0.4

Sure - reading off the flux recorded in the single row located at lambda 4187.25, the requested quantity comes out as 2.03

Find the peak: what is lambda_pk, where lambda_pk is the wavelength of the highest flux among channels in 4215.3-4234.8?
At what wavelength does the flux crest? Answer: 4229.89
